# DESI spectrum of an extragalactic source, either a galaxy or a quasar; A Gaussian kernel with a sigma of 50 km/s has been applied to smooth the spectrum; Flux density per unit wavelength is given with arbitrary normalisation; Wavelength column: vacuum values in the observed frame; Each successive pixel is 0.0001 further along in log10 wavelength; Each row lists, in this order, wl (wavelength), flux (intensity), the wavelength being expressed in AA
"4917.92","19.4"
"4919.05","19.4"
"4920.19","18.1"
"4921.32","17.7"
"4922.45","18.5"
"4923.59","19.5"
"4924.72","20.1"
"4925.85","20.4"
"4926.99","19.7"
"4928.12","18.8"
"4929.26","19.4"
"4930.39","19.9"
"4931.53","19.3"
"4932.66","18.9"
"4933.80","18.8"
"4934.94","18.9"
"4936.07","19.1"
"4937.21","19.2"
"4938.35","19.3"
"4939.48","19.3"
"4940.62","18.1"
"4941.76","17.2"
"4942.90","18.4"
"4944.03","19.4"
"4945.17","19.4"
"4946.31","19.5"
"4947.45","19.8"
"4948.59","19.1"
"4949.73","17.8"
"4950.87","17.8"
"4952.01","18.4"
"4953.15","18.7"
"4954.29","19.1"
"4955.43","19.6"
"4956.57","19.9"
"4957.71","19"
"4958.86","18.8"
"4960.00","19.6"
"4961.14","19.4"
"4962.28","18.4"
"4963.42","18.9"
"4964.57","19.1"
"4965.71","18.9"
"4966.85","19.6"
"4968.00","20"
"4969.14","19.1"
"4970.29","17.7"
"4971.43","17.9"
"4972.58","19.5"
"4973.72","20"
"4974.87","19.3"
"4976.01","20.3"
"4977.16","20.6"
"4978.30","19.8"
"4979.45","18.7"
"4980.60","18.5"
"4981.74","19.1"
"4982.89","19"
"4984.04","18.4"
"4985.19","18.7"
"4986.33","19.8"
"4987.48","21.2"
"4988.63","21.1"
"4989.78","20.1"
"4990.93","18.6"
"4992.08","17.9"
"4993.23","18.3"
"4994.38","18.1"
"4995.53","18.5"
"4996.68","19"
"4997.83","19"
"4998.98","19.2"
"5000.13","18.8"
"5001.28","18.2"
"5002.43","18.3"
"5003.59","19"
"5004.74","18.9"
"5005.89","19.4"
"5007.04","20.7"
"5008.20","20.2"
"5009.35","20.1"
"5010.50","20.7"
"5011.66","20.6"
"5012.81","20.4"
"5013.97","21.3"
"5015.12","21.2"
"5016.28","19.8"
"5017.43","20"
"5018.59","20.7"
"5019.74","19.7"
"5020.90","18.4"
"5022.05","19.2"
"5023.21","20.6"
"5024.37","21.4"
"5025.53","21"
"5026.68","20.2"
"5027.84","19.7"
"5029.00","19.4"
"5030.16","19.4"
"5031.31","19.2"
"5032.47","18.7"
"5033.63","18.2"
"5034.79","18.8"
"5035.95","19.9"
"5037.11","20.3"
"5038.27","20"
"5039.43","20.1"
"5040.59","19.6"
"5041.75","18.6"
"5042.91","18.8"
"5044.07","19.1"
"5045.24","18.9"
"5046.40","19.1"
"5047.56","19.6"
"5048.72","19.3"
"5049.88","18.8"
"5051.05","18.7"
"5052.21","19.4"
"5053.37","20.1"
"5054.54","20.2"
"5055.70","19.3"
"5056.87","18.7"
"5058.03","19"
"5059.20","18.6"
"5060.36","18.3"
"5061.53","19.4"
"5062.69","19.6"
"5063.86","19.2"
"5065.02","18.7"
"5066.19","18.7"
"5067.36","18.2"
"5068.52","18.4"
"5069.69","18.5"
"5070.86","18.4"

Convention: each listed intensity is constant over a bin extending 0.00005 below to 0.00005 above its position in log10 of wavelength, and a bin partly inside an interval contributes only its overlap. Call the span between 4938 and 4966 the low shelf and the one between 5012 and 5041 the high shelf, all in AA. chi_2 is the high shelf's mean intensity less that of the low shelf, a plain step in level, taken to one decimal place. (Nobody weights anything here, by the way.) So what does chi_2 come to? 1.0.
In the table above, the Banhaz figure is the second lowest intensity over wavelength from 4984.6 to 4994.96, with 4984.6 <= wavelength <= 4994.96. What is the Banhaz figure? 18.1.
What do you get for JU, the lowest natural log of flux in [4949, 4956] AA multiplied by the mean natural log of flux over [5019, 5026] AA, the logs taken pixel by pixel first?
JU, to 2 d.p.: 8.63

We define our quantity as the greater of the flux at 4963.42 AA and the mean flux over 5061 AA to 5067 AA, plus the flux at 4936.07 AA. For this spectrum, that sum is 38.2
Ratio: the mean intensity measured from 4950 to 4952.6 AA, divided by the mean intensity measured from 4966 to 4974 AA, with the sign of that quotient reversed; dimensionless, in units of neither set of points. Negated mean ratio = -0.947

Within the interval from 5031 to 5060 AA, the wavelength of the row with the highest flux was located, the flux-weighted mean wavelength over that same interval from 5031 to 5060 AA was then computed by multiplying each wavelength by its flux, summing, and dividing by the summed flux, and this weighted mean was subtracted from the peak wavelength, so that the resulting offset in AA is -8.1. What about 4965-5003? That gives 3.5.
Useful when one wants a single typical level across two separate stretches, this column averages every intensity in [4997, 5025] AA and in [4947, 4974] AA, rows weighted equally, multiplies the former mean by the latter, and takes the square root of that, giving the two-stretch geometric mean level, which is 19.4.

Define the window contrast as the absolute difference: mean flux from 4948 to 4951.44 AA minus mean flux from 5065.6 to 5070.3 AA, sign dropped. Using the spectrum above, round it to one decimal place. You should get 0.2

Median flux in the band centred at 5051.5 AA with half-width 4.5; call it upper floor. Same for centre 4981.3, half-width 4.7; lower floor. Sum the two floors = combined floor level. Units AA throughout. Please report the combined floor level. 38.2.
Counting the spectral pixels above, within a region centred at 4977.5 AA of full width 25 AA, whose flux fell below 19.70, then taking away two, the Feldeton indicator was 11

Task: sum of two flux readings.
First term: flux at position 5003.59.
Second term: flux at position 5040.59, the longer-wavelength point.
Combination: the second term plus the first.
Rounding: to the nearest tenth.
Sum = 38.6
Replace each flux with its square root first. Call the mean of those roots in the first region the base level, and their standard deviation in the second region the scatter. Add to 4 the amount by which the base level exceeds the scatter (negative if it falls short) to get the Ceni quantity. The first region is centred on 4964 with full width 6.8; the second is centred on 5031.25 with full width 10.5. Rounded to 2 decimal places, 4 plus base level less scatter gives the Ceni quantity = 8.30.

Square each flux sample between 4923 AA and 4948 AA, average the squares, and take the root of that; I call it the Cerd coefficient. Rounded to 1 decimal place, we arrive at 19.2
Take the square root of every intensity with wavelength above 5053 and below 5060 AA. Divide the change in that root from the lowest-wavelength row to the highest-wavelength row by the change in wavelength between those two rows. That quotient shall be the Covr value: -0.029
